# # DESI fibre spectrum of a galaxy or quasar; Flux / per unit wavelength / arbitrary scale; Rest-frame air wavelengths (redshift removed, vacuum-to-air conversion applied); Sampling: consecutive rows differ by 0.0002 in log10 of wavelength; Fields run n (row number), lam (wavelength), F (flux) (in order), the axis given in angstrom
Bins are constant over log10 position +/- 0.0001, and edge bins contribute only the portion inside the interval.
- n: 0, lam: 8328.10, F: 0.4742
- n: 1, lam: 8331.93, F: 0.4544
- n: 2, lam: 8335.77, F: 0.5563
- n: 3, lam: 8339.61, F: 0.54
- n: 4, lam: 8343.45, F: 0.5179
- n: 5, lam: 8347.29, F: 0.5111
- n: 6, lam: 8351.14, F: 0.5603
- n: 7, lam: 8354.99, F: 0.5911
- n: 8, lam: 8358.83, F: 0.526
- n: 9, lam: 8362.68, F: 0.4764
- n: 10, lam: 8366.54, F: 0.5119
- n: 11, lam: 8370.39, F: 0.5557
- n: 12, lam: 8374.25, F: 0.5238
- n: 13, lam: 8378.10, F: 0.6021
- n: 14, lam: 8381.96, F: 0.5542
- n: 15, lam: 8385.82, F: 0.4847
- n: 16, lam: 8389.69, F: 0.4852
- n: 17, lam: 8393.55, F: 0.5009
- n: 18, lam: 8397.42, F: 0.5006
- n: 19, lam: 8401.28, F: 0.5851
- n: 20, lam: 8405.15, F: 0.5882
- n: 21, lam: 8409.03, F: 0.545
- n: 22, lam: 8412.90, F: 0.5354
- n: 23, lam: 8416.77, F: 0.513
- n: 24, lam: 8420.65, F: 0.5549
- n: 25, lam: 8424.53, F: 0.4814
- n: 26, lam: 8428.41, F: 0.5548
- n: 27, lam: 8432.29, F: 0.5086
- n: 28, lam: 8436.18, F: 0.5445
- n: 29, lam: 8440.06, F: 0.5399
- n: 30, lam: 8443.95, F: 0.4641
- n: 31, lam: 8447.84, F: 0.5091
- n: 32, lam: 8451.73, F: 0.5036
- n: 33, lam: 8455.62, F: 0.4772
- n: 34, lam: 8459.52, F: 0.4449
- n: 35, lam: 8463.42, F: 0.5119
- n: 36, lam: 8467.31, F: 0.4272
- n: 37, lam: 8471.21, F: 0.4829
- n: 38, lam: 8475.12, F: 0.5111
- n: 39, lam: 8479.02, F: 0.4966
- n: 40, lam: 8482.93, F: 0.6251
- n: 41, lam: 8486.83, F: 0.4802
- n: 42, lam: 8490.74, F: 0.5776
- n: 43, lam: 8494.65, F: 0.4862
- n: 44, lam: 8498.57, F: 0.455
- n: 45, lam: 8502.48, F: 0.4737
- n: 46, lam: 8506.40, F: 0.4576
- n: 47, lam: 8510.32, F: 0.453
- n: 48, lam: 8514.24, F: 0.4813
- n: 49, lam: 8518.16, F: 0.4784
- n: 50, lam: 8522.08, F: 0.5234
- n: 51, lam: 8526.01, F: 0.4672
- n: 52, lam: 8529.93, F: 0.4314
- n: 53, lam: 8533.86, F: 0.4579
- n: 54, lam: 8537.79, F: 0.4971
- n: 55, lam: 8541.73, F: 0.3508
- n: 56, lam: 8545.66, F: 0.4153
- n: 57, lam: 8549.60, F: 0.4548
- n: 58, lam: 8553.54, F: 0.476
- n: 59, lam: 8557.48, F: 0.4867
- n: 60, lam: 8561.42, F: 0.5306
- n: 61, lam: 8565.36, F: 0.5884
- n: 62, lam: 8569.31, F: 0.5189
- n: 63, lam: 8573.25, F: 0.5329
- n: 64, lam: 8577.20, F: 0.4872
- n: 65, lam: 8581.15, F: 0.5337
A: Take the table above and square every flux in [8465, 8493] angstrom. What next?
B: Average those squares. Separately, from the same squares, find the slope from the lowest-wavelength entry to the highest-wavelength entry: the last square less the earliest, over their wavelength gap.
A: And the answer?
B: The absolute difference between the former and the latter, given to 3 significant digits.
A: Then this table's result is 0.262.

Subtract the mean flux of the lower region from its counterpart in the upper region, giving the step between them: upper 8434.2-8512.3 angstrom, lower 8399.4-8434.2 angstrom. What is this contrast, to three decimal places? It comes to -0.045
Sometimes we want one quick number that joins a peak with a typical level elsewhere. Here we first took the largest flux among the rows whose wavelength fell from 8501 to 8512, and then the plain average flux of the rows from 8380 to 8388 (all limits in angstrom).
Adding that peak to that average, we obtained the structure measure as 0.99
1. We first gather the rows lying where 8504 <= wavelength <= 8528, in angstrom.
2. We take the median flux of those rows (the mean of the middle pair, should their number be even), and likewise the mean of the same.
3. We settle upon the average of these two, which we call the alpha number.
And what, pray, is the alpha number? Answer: 0.47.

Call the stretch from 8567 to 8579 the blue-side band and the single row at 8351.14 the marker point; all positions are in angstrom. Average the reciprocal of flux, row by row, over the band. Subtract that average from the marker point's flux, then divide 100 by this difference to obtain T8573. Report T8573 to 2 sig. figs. -72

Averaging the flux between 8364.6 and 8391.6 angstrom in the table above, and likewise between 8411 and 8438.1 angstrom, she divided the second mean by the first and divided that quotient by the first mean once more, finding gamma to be 1.87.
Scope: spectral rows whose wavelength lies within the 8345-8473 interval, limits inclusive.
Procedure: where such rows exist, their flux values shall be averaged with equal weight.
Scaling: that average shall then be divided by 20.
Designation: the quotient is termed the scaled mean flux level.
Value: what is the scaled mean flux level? 0.0260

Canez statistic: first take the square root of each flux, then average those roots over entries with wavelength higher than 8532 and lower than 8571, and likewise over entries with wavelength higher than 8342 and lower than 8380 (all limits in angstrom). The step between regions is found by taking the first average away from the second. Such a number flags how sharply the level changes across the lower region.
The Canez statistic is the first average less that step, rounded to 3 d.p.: 0.646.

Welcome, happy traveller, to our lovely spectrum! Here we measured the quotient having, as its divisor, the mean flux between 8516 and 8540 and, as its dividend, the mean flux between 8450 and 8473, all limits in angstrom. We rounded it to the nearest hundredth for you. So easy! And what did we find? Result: 1.00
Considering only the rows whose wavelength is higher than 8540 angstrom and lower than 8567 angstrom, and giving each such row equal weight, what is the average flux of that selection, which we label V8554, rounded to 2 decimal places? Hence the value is 0.47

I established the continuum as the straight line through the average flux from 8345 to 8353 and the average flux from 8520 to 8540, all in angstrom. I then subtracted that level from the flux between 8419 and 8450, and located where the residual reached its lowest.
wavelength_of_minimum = 8443.95 angstrom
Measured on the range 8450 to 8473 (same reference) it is 8467.31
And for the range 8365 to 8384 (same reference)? 8366.54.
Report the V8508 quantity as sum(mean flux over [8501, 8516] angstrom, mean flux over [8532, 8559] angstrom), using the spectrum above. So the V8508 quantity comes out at 0.91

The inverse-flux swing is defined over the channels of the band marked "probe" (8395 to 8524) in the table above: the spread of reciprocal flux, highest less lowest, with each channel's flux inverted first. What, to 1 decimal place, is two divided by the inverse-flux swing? 2.7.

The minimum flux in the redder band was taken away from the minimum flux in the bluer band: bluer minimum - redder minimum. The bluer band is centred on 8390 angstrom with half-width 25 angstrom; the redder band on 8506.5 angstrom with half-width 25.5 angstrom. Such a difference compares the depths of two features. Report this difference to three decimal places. 0.053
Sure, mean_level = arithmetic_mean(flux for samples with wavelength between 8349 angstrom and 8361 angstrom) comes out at 0.56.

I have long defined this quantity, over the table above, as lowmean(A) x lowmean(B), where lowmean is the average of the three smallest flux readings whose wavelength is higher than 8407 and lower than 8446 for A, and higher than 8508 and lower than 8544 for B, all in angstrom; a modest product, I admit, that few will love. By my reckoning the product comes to 0.200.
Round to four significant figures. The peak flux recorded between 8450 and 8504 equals 0.6251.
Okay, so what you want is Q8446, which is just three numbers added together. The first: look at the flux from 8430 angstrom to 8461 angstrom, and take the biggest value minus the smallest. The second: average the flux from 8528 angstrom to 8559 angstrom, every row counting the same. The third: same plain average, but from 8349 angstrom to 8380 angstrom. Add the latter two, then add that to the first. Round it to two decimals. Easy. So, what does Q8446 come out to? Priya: 1.09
